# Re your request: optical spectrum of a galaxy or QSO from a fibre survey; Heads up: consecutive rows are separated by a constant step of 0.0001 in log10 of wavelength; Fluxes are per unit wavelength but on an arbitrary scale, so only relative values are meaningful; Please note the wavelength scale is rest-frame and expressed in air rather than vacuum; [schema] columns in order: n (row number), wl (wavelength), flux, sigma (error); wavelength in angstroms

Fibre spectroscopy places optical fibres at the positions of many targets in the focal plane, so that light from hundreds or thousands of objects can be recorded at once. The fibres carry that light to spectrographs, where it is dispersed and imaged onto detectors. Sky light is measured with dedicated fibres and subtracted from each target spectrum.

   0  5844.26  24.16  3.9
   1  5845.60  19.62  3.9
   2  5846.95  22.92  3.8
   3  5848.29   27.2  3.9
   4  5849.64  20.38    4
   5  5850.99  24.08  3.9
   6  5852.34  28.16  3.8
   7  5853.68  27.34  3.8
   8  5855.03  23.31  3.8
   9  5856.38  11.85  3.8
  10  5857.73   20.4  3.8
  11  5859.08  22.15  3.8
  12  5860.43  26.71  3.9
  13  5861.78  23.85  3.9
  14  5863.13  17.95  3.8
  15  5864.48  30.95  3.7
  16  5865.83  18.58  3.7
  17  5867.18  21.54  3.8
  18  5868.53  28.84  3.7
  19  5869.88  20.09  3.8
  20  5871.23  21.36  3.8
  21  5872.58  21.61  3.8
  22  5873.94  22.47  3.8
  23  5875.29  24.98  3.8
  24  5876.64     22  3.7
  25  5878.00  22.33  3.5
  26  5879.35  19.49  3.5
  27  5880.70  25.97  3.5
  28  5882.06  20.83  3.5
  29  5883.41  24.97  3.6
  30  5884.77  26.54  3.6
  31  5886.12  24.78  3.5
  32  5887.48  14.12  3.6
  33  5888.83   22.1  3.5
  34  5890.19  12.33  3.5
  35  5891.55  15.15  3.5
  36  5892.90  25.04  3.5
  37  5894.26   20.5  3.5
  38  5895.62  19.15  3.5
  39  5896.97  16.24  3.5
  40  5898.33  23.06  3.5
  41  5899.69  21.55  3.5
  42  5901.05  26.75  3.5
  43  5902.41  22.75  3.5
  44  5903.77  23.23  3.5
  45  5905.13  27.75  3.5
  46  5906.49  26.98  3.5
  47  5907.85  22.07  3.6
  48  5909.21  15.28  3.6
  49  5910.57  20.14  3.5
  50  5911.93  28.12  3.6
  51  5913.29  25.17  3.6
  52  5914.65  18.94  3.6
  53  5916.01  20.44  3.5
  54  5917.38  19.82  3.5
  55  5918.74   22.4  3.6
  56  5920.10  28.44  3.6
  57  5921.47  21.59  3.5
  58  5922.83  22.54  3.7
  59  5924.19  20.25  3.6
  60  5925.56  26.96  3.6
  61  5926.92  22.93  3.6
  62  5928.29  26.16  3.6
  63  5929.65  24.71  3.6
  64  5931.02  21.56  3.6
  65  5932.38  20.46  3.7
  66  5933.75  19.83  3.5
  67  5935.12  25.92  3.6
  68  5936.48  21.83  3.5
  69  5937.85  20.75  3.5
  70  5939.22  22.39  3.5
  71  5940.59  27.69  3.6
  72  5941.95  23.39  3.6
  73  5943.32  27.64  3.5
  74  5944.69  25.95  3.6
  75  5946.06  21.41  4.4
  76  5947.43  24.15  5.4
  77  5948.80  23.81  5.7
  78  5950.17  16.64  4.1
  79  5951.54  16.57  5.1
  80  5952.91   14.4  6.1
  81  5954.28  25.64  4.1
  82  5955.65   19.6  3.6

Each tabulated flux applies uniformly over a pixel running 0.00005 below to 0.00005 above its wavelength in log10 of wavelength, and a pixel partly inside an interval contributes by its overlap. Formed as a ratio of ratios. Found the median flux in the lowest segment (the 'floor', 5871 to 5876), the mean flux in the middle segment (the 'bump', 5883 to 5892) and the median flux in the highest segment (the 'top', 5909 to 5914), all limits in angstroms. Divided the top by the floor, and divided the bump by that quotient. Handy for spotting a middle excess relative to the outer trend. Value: 19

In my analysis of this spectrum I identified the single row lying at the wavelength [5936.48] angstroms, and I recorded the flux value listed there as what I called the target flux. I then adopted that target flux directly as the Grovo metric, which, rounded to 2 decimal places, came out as 21.83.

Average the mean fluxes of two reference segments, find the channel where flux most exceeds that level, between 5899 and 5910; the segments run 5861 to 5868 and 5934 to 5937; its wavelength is 5905.13 angstroms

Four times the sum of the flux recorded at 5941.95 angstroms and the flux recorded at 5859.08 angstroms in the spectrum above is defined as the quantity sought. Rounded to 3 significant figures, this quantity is 182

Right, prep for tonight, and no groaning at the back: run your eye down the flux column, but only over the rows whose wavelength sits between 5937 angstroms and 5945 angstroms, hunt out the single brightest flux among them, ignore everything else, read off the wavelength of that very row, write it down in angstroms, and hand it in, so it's 5940.59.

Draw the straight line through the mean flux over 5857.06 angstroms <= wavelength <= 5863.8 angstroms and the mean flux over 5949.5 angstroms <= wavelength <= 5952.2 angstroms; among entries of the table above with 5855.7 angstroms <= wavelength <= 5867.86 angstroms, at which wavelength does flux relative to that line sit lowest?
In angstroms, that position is 5856.38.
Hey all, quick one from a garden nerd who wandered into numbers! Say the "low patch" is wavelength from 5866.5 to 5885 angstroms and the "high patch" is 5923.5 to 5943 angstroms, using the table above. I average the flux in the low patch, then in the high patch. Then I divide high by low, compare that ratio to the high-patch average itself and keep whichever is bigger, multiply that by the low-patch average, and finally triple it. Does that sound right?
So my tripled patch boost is 1606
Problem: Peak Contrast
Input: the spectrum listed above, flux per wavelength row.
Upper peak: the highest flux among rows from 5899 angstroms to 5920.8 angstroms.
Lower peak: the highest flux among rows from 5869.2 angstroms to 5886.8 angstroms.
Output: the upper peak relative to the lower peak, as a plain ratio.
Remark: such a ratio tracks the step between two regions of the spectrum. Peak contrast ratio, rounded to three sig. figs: 1.07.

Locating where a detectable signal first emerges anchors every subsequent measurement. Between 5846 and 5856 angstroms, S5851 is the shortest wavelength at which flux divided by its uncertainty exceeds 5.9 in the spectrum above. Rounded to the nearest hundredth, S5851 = 5846.95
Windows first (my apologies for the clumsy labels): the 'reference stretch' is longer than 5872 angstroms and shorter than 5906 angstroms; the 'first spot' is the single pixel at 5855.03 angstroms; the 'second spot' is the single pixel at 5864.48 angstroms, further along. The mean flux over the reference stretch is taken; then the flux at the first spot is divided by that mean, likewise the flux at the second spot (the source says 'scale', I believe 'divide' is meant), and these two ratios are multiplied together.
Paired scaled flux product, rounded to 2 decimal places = 1.51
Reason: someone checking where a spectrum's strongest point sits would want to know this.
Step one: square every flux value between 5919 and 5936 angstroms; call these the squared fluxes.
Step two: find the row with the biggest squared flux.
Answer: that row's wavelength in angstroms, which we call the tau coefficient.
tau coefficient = 5920.10 angstroms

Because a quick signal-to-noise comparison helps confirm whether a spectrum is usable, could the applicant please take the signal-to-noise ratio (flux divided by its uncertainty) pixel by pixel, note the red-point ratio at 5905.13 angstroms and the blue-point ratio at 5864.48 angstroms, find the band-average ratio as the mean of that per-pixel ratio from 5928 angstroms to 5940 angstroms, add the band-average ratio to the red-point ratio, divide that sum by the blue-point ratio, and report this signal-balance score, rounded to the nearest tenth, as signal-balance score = 1.7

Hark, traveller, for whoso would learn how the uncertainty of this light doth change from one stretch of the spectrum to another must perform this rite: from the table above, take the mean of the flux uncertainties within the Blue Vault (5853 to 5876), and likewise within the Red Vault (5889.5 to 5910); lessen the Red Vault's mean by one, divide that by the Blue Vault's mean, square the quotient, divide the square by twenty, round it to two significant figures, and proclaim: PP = 0.022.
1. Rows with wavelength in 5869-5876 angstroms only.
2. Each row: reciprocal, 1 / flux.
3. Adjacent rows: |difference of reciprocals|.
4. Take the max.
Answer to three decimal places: 0.004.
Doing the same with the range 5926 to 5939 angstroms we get 0.012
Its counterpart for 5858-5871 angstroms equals 0.023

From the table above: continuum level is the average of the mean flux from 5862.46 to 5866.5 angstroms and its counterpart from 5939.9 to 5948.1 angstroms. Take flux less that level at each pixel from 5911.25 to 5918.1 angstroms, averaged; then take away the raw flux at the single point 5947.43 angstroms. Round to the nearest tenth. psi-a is -25.4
